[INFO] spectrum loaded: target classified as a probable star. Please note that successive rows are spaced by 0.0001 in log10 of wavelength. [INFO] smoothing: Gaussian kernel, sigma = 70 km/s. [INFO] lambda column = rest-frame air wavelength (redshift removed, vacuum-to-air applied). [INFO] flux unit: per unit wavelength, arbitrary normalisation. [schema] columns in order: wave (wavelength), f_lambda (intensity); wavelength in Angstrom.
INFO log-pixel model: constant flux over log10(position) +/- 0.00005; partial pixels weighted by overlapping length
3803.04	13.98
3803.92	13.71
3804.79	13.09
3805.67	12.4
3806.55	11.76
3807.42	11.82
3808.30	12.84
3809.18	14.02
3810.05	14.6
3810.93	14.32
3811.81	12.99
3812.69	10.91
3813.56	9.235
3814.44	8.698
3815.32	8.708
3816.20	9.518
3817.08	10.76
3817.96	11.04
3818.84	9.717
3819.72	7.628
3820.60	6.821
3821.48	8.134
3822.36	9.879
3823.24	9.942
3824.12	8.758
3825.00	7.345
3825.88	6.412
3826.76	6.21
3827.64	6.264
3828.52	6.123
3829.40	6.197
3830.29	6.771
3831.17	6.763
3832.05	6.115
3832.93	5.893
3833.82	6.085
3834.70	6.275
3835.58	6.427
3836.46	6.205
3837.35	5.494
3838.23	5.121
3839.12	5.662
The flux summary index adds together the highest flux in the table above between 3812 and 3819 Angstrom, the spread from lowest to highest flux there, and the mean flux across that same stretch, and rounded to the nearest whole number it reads 23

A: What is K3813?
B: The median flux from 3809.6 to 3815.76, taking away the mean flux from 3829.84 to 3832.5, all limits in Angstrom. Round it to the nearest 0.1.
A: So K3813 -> 4.4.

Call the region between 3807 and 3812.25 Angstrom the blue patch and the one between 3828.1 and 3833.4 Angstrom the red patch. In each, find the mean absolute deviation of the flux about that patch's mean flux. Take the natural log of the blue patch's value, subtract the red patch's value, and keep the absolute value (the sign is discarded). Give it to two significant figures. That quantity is 0.43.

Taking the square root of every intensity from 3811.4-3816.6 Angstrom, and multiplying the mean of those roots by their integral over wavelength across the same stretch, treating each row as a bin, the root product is 52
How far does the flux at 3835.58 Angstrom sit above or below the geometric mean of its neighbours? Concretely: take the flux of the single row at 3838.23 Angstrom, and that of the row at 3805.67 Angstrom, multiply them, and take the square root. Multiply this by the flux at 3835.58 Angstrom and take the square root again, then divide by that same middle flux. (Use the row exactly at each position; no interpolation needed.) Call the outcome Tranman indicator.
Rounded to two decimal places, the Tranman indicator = 1.11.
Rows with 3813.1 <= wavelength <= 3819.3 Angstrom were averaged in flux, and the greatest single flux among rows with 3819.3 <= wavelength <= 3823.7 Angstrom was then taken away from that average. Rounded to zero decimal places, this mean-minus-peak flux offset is 0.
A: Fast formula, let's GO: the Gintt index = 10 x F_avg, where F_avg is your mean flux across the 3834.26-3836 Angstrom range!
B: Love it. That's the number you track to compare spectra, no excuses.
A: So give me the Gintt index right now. 64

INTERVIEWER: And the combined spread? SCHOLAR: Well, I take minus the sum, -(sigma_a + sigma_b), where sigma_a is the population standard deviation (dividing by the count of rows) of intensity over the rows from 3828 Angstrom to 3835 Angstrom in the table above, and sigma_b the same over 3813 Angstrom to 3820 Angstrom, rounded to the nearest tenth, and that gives -1.3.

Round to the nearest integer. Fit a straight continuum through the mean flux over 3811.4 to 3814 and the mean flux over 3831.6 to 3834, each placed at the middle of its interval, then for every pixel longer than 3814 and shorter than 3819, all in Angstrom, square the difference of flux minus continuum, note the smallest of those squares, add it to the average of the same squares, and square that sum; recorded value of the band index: 3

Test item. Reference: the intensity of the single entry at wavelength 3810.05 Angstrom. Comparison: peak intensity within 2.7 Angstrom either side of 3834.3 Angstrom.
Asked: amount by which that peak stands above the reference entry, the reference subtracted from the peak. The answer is -8.2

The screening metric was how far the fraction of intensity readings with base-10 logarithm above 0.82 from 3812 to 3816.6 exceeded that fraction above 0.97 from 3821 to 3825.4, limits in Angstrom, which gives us 0.60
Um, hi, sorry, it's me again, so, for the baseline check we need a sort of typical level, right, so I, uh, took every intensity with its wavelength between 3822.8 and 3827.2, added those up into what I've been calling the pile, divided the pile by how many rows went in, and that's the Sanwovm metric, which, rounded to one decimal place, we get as 7.7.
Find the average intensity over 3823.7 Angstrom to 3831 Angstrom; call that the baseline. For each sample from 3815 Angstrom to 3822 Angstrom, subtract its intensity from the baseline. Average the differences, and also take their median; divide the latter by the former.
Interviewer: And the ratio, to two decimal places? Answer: 1.03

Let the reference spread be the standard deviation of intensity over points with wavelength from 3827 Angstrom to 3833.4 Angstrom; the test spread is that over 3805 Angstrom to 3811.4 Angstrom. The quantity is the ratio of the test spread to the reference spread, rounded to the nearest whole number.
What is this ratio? 4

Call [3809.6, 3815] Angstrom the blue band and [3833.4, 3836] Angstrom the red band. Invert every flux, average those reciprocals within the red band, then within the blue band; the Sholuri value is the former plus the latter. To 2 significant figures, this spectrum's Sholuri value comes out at 0.25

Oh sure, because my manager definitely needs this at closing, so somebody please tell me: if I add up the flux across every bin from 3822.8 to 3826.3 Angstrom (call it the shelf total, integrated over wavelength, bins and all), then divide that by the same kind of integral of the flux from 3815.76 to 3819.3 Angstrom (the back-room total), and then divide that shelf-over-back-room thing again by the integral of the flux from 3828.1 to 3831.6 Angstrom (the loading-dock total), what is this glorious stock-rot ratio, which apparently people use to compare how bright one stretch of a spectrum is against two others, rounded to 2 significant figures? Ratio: 0.035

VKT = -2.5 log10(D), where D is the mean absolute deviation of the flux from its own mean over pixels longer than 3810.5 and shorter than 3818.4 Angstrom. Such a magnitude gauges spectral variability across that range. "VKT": -0.41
